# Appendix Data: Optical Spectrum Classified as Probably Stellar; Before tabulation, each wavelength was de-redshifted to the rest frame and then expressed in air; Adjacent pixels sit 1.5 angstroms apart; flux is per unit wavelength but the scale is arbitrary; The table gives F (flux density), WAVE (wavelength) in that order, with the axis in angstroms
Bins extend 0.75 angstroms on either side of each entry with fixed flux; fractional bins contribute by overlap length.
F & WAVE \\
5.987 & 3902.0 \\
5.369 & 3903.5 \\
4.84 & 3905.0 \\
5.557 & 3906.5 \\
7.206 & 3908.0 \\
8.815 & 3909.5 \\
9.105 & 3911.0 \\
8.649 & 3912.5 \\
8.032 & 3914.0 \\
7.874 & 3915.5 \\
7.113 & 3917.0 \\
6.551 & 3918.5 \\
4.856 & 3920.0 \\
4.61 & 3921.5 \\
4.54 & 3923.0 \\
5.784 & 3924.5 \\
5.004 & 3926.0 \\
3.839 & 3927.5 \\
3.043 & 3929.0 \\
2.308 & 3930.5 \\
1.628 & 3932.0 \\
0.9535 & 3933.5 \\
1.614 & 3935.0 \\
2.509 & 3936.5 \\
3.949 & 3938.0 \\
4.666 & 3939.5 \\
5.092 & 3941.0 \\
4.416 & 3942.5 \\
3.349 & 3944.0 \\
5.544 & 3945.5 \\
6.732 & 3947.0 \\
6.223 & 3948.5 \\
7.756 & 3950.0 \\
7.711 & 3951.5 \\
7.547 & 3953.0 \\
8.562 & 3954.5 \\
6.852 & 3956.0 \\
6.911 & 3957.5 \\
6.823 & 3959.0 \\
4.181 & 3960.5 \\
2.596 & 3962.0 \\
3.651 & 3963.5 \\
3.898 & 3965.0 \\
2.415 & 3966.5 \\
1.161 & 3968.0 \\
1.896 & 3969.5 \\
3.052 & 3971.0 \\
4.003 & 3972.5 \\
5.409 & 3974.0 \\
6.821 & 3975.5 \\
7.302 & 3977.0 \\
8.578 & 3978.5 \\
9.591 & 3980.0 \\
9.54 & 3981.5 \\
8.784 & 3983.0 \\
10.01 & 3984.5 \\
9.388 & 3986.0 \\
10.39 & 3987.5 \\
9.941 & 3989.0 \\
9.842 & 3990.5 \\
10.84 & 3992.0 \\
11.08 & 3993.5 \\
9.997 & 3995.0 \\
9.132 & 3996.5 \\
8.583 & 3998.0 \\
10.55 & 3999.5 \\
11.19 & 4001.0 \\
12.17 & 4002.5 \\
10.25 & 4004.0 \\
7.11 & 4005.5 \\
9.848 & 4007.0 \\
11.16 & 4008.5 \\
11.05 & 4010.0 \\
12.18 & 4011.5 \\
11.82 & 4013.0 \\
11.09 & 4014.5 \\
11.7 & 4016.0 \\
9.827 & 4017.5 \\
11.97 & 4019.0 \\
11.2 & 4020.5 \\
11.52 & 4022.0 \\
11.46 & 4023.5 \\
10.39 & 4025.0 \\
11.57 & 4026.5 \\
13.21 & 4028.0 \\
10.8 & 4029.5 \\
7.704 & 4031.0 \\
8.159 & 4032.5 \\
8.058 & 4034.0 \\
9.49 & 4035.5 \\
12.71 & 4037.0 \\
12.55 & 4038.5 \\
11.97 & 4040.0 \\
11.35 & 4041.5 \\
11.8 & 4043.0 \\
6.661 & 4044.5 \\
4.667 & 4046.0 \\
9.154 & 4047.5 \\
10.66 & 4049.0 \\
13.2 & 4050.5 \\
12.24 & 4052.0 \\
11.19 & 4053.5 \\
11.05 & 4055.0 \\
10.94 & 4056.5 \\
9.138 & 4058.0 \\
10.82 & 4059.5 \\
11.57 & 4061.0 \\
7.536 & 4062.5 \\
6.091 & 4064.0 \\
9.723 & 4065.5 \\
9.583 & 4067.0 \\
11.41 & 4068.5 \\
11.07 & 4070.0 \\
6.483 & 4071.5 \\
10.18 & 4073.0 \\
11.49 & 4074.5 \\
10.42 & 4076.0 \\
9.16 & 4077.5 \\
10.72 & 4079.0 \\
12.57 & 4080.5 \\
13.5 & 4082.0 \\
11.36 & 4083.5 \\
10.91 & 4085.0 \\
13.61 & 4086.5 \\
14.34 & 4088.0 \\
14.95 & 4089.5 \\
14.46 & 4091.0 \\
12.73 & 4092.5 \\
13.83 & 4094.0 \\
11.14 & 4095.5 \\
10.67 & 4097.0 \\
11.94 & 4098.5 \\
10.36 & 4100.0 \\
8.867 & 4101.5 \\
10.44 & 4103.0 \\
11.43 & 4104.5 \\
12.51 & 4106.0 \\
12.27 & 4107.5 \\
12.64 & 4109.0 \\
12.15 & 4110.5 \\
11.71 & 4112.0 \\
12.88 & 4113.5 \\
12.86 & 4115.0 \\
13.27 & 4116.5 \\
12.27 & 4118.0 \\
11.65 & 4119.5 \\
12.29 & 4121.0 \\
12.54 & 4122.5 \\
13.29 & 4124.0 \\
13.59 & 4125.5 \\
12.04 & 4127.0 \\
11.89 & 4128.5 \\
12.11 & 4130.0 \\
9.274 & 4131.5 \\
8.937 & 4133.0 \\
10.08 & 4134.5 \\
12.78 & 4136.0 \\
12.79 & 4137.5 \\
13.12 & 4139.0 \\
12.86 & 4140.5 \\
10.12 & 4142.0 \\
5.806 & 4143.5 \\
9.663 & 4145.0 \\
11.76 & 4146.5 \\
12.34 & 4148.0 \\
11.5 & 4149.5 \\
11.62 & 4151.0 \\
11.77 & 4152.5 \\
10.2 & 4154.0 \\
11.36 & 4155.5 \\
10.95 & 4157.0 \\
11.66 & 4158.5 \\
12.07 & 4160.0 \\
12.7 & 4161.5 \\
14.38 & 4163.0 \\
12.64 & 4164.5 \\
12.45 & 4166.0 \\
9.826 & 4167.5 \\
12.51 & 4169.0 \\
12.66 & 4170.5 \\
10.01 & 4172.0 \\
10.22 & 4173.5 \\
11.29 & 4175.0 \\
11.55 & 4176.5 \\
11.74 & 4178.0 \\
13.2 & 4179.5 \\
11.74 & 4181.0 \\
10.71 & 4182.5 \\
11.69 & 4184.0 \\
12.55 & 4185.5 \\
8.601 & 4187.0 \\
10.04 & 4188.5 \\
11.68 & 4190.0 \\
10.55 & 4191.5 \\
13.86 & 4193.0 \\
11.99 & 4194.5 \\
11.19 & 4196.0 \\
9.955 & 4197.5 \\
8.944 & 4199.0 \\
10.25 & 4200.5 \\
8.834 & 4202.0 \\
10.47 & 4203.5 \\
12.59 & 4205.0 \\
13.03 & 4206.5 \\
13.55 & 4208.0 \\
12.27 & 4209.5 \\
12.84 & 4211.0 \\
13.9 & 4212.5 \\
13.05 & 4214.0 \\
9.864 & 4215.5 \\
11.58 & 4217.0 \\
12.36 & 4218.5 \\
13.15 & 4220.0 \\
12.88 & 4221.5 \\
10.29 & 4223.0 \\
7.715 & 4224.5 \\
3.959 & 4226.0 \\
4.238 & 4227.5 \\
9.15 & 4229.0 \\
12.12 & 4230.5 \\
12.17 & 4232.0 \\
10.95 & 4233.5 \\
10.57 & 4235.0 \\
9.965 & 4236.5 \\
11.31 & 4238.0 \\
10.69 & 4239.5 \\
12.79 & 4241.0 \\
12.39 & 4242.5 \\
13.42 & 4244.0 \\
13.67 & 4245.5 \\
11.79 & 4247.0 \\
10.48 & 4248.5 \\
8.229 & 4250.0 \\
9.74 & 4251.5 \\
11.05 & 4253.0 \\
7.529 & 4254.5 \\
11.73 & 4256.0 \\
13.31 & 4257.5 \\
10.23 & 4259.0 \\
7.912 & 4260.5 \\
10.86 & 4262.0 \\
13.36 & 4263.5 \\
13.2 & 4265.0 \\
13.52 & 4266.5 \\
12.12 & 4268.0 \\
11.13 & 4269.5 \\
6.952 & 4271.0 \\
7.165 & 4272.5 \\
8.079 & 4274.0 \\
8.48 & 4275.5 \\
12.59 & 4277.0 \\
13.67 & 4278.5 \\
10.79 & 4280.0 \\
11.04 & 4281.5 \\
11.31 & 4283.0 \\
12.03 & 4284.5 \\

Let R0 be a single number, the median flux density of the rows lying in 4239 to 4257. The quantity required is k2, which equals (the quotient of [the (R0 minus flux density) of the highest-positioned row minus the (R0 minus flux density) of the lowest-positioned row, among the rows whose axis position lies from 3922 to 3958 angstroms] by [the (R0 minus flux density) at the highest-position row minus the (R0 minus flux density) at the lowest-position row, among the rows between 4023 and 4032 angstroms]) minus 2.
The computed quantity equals -2.6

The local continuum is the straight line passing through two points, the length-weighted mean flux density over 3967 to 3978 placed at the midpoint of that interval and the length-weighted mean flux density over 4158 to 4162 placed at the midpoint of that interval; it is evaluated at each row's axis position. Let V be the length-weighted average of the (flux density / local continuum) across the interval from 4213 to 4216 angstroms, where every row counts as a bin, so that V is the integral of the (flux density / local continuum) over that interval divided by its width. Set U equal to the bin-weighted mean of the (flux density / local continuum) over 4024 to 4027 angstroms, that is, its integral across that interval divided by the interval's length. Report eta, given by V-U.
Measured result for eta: -0.87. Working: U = 1.7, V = 0.82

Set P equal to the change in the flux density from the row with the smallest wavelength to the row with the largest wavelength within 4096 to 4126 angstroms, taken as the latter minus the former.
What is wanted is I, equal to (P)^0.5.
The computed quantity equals 1.7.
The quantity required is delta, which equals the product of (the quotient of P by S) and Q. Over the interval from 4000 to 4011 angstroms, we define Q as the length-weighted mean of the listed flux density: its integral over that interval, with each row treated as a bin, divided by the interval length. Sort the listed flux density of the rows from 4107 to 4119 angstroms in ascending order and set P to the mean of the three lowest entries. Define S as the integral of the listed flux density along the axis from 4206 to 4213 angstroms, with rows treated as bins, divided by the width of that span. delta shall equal 9.6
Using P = 12.0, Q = 10.4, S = 13.1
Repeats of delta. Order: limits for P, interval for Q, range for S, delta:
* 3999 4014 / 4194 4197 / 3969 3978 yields 21.0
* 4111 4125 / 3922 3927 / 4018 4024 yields 5.2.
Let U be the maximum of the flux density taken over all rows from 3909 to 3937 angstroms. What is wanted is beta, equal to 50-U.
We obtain 40.9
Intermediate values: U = 9.105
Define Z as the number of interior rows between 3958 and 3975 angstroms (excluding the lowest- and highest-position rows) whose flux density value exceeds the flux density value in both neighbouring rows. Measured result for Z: 1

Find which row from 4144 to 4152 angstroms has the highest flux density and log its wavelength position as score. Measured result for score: 4148.0 angstroms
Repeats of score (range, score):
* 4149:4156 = 4152.5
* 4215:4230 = 4220.0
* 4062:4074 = 4068.5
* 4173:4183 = 4179.5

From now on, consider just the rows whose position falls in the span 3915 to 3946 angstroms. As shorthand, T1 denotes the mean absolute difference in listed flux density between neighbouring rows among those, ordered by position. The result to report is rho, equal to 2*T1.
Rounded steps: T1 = 0.9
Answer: 1.75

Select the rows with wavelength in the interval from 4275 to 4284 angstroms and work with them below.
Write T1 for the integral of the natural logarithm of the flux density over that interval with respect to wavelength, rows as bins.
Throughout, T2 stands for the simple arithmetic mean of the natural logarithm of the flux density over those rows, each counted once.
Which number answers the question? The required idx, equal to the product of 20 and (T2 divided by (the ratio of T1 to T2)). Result 5.3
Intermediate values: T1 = 22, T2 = 2.42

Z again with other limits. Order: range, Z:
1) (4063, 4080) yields 3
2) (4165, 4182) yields 2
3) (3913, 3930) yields 1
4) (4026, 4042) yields 3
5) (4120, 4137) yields 2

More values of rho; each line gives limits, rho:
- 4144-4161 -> 1.61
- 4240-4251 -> 2.37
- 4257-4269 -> 3.64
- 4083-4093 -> 2.24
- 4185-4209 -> 3.18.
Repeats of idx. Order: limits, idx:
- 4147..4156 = 5.4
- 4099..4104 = 9.1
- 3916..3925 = 3.8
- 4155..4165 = 5.0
